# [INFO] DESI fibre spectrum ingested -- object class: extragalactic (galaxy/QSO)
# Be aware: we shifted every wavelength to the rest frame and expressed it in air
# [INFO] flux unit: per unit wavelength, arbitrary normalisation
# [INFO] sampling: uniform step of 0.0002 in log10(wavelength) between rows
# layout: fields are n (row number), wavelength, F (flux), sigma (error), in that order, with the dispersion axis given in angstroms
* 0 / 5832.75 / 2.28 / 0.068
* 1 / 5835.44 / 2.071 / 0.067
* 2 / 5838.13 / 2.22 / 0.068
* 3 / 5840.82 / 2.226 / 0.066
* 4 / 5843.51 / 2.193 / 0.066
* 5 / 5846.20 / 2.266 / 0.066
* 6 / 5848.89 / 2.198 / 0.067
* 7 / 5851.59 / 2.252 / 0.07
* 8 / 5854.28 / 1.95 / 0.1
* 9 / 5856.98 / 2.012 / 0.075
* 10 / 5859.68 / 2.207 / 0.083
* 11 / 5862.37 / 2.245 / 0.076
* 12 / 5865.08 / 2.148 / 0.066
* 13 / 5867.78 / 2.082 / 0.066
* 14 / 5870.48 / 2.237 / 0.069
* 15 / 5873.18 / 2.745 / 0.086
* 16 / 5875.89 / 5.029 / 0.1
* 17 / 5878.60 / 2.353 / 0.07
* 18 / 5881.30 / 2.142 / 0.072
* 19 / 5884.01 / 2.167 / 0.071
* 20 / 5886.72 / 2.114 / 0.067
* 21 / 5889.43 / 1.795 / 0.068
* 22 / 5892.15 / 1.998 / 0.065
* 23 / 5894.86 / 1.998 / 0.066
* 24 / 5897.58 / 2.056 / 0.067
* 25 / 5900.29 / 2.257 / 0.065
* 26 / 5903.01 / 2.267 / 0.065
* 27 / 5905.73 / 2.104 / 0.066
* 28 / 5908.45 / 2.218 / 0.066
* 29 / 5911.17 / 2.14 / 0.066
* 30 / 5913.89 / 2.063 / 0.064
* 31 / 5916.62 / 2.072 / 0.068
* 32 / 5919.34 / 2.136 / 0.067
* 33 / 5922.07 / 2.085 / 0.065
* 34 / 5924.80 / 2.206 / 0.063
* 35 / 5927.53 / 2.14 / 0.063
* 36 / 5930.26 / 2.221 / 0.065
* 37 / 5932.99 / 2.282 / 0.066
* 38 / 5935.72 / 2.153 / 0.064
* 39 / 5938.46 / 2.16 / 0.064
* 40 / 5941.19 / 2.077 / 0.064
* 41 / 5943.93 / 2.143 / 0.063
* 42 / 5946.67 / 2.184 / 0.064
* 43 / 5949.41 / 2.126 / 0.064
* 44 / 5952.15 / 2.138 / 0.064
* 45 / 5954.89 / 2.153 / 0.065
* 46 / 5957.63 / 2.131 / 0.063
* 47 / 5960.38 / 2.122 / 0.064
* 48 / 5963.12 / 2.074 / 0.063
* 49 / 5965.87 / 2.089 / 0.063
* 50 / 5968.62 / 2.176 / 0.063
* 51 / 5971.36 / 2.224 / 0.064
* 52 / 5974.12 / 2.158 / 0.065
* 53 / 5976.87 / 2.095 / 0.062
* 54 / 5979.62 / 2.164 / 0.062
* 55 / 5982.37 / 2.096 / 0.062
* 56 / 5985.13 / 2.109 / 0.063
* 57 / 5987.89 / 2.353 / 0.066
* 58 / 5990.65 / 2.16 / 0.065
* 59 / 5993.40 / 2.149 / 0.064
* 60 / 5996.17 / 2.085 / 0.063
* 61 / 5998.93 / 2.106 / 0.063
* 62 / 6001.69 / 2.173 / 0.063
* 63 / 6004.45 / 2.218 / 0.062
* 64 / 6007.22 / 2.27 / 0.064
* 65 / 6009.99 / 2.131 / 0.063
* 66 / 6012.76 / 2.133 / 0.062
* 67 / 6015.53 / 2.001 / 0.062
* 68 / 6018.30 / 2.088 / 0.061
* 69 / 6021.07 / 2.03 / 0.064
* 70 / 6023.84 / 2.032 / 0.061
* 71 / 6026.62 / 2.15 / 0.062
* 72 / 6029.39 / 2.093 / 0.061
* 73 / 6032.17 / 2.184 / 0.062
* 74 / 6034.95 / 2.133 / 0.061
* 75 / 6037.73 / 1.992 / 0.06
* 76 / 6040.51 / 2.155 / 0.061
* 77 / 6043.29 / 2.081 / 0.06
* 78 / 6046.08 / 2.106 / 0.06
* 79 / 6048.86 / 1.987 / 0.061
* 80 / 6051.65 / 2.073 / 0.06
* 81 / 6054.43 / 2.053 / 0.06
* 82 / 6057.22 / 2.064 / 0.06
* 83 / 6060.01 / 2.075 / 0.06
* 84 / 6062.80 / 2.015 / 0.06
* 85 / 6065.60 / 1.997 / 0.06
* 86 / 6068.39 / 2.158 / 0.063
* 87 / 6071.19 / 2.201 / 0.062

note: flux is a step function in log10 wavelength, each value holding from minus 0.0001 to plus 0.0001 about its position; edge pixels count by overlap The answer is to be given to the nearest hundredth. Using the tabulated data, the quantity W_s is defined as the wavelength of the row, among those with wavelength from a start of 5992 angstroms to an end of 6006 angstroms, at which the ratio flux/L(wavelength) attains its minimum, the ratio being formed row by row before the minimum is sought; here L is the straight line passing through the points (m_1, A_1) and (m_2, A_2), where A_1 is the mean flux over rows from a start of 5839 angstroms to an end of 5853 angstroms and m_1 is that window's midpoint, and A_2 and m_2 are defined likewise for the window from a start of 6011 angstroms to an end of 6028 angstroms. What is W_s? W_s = 5996.17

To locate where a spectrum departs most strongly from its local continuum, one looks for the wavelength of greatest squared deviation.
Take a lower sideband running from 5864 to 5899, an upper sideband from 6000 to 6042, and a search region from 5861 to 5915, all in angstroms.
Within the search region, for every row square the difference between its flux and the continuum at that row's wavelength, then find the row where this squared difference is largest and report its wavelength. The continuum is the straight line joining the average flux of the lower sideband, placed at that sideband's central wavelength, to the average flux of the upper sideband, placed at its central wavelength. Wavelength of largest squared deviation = 5875.89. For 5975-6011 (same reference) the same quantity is 5987.89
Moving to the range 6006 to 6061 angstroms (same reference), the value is 6015.53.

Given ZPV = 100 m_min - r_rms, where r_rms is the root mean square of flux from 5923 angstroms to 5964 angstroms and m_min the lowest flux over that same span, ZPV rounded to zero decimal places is 205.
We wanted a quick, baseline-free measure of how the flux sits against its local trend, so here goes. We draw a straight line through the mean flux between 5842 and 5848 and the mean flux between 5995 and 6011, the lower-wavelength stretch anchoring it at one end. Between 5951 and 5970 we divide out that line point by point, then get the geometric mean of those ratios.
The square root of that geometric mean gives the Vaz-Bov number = 0.987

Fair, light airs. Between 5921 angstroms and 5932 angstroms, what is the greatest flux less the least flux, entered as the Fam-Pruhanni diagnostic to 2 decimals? 0.14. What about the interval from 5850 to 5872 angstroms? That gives 0.30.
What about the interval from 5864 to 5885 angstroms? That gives 2.95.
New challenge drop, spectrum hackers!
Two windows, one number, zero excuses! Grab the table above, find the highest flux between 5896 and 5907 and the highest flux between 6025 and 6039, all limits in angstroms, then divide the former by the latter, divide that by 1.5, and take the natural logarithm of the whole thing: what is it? -0.368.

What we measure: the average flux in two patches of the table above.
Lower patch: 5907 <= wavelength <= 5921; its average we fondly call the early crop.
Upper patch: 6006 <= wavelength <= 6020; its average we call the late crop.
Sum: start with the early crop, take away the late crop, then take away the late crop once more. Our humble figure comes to -2.12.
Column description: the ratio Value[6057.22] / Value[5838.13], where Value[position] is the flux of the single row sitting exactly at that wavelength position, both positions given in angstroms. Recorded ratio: 0.93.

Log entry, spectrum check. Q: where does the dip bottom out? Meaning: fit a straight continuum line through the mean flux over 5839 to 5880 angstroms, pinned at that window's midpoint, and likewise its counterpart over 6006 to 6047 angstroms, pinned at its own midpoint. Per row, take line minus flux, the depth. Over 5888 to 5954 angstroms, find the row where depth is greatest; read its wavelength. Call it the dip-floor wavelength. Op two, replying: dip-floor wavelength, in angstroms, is 5889.43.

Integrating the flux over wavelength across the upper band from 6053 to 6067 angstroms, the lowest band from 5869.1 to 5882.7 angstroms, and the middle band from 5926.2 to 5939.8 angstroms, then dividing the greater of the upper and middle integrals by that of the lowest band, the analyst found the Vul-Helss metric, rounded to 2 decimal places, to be 0.76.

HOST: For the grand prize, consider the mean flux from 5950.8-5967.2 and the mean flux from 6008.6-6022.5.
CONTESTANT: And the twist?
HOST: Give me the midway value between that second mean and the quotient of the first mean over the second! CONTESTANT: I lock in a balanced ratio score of 1.55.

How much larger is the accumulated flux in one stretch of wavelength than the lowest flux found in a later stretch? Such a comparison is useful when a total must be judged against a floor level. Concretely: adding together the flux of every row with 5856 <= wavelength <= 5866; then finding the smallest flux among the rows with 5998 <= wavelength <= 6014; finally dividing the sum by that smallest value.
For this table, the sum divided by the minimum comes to 4.1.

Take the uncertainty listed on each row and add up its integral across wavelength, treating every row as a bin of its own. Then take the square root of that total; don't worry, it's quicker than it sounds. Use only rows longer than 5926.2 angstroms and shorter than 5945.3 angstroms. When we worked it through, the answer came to 1.11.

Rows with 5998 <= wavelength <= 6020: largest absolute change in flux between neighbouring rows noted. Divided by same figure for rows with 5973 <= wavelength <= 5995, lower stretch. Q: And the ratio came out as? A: 0.57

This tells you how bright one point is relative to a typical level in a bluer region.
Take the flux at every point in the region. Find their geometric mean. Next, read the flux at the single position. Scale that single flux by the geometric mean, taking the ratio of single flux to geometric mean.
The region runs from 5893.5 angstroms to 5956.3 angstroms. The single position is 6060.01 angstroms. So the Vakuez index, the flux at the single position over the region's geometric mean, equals 0.967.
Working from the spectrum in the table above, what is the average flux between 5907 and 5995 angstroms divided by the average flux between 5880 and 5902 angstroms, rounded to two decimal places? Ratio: 1.04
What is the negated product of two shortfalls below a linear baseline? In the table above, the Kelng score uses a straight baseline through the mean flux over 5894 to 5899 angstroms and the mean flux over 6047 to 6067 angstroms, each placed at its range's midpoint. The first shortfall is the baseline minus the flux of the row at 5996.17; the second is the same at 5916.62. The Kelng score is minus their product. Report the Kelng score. -0.002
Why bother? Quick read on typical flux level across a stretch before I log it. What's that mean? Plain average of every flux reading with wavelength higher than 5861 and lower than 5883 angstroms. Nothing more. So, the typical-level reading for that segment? 2.62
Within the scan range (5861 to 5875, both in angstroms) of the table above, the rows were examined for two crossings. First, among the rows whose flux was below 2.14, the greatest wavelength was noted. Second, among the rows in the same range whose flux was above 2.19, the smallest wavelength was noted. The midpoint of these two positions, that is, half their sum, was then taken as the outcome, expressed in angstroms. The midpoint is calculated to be 5865.1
